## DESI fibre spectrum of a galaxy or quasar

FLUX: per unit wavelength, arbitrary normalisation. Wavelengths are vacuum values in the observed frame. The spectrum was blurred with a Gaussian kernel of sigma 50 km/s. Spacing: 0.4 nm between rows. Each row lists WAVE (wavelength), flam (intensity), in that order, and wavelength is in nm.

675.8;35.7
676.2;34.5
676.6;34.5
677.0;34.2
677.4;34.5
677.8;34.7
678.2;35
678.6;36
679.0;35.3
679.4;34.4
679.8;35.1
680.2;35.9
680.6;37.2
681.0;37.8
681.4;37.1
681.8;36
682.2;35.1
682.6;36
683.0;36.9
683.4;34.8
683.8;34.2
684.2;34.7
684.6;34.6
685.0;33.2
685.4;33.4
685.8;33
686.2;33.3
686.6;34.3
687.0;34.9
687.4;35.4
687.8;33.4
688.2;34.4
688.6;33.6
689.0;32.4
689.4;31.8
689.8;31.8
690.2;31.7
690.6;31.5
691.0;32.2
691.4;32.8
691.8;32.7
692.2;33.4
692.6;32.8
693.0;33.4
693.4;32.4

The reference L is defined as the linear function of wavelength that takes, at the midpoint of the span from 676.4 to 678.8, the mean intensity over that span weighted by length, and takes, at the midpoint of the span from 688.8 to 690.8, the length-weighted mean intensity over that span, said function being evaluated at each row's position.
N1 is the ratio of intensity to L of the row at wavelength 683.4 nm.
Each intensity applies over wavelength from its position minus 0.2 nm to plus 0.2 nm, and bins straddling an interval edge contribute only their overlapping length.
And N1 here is 1.04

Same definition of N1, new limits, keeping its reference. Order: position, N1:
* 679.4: 1.00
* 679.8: 1.02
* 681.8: 1.07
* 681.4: 1.09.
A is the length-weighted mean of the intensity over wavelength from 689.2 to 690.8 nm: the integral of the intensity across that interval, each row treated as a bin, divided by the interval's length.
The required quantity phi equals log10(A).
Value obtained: 1.50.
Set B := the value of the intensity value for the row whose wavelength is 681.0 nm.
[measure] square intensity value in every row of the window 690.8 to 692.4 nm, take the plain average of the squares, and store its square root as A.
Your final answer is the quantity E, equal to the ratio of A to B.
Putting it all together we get 0.87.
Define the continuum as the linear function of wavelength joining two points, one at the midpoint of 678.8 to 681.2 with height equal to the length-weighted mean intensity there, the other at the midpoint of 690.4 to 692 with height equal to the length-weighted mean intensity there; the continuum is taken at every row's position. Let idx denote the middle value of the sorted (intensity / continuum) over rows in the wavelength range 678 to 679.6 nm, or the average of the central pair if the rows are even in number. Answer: 0.97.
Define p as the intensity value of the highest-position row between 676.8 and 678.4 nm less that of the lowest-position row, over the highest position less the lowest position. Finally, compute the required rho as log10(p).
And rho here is -0.2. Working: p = 0.7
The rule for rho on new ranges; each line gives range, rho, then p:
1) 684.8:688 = -1.1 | 0.1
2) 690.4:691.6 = 0.2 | 1.6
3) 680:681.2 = 0.4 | 2.4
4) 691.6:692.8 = -0.9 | 0.1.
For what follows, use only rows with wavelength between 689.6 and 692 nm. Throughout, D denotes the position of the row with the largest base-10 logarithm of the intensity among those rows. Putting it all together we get 691.4 nm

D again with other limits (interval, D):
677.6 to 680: 678.6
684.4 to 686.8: 684.6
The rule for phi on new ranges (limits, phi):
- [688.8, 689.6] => 1.51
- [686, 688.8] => 1.53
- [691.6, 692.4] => 1.52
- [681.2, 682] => 1.56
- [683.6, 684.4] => 1.54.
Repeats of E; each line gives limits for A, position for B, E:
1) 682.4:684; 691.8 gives 1.09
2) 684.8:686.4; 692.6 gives 1.01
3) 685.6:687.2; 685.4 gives 1.01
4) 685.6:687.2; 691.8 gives 1.04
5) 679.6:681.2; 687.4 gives 1.03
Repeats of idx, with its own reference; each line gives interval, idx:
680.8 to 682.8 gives 1.03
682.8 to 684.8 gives 1.00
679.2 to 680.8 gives 0.99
